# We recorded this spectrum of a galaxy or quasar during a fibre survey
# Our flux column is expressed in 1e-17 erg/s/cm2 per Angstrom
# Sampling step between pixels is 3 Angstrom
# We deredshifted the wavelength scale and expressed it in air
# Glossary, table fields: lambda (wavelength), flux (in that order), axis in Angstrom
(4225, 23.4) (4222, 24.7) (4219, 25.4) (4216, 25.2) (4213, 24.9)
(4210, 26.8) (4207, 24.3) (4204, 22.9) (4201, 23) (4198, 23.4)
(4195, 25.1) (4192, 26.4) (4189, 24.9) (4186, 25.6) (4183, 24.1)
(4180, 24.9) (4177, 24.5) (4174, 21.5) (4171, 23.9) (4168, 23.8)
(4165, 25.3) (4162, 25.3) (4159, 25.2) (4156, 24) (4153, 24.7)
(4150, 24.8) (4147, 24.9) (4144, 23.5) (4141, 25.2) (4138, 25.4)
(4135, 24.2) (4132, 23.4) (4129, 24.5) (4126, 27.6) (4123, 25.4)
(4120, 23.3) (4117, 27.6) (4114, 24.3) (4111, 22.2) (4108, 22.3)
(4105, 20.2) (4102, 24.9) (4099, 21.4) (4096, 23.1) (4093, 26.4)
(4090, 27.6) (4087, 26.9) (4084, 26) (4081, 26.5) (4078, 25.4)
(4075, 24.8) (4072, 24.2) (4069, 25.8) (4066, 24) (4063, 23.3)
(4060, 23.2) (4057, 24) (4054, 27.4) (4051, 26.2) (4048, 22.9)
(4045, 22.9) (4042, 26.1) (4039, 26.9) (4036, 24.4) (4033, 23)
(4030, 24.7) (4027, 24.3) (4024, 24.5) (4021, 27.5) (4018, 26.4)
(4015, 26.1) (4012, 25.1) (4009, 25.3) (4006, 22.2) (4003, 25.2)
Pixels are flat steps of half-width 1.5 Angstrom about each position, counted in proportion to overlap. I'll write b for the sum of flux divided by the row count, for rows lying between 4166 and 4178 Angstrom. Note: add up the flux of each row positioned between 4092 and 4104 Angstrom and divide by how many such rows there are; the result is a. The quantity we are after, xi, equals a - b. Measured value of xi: 0.5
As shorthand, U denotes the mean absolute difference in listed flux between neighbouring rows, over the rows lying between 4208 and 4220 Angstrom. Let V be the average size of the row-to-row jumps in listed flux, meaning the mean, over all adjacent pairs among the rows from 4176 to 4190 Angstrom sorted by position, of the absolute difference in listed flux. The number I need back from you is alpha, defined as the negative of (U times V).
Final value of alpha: -0.7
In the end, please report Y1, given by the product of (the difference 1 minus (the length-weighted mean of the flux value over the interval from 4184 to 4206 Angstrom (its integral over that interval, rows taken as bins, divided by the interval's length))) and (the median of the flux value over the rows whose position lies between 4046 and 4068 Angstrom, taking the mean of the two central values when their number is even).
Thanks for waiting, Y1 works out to -563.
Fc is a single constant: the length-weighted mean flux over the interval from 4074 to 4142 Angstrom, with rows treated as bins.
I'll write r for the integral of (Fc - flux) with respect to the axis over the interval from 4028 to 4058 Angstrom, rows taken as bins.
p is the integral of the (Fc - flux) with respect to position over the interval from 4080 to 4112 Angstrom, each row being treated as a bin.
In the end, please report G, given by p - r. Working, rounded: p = 12.8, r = -4.1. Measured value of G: 17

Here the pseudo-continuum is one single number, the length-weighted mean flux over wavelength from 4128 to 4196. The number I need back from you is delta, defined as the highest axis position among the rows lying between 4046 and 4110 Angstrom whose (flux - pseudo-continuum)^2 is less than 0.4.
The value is 4102 Angstrom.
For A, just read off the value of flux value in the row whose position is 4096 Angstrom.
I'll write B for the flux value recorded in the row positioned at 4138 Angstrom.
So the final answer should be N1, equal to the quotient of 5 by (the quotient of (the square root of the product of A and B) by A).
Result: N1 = 4.8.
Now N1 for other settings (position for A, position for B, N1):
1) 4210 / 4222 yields 5.2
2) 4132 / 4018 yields 4.7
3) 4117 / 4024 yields 5.3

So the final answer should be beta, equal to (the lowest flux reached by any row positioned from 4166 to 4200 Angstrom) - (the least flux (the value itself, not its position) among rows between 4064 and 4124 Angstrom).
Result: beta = 1.3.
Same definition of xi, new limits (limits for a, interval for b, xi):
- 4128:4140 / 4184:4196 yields -1.1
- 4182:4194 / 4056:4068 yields 1.6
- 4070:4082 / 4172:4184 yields 1.5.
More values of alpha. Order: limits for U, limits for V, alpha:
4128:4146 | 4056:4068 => -0.5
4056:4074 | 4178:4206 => -1.0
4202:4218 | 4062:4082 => -1.6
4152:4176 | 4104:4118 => -1.6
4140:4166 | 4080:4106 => -1.4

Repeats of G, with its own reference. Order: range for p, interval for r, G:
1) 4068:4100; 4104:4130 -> -33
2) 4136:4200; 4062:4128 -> 8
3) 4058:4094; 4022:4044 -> -18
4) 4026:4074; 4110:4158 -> 6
